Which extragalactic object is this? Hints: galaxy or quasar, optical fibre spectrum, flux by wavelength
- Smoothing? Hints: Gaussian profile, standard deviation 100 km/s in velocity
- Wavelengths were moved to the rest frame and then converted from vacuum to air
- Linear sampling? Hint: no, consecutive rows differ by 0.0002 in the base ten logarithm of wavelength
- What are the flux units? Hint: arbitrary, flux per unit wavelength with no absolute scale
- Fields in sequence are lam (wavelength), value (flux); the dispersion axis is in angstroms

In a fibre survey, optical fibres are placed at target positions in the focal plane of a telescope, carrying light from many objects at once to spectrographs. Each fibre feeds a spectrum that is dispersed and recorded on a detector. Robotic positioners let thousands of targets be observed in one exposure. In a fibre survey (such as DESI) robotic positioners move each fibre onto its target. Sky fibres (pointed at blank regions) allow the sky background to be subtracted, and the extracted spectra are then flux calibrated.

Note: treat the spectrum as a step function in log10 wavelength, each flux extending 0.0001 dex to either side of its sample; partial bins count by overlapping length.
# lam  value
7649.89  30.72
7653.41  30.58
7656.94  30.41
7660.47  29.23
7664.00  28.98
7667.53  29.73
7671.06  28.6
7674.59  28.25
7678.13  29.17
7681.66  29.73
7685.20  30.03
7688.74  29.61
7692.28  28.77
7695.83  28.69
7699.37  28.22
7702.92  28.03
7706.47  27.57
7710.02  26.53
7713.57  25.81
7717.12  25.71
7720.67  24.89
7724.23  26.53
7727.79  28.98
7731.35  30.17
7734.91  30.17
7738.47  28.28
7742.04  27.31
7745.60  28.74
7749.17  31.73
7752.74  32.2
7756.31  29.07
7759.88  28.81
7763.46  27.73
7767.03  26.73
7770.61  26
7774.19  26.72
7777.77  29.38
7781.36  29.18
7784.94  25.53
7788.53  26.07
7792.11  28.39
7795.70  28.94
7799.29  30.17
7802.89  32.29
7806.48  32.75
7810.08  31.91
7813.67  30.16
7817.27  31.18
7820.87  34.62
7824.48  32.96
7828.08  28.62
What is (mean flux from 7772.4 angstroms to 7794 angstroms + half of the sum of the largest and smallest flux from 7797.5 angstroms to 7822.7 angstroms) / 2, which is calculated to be 30.0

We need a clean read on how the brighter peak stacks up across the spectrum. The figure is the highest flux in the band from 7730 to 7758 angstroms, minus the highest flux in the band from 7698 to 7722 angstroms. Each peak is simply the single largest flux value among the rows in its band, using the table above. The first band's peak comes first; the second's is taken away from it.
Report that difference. 4.0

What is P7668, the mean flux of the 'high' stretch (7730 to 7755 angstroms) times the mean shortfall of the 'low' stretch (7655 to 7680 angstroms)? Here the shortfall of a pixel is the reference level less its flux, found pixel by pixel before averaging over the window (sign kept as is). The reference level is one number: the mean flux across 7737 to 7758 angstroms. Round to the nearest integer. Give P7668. 11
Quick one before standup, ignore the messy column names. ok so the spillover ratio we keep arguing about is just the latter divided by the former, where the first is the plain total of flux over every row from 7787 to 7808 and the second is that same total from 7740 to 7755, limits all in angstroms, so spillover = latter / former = 0.7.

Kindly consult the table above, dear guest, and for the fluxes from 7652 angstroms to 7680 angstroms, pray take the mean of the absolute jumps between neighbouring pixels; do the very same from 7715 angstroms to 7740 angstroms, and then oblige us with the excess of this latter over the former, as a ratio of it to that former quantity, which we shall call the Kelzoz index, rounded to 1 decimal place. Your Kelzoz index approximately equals 1.0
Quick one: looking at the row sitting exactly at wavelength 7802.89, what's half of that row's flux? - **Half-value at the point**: 16.1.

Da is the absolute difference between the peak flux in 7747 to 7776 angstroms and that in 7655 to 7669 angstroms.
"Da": 1.79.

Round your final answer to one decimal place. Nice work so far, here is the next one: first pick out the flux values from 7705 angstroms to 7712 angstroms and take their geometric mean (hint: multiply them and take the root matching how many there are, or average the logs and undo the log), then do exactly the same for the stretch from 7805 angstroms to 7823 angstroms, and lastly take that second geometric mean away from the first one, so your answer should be -5.0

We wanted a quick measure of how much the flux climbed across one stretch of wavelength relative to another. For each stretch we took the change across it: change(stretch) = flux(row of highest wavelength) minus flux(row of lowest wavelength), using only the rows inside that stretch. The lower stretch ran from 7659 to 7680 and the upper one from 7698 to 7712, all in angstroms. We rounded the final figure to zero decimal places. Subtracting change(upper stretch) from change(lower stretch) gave 2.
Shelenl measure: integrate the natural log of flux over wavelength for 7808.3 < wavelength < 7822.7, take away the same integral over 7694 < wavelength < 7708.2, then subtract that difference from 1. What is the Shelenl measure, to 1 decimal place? -1.5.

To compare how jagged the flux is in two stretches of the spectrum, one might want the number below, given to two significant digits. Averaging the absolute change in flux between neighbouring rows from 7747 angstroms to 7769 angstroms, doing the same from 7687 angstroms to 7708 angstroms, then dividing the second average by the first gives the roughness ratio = 0.34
